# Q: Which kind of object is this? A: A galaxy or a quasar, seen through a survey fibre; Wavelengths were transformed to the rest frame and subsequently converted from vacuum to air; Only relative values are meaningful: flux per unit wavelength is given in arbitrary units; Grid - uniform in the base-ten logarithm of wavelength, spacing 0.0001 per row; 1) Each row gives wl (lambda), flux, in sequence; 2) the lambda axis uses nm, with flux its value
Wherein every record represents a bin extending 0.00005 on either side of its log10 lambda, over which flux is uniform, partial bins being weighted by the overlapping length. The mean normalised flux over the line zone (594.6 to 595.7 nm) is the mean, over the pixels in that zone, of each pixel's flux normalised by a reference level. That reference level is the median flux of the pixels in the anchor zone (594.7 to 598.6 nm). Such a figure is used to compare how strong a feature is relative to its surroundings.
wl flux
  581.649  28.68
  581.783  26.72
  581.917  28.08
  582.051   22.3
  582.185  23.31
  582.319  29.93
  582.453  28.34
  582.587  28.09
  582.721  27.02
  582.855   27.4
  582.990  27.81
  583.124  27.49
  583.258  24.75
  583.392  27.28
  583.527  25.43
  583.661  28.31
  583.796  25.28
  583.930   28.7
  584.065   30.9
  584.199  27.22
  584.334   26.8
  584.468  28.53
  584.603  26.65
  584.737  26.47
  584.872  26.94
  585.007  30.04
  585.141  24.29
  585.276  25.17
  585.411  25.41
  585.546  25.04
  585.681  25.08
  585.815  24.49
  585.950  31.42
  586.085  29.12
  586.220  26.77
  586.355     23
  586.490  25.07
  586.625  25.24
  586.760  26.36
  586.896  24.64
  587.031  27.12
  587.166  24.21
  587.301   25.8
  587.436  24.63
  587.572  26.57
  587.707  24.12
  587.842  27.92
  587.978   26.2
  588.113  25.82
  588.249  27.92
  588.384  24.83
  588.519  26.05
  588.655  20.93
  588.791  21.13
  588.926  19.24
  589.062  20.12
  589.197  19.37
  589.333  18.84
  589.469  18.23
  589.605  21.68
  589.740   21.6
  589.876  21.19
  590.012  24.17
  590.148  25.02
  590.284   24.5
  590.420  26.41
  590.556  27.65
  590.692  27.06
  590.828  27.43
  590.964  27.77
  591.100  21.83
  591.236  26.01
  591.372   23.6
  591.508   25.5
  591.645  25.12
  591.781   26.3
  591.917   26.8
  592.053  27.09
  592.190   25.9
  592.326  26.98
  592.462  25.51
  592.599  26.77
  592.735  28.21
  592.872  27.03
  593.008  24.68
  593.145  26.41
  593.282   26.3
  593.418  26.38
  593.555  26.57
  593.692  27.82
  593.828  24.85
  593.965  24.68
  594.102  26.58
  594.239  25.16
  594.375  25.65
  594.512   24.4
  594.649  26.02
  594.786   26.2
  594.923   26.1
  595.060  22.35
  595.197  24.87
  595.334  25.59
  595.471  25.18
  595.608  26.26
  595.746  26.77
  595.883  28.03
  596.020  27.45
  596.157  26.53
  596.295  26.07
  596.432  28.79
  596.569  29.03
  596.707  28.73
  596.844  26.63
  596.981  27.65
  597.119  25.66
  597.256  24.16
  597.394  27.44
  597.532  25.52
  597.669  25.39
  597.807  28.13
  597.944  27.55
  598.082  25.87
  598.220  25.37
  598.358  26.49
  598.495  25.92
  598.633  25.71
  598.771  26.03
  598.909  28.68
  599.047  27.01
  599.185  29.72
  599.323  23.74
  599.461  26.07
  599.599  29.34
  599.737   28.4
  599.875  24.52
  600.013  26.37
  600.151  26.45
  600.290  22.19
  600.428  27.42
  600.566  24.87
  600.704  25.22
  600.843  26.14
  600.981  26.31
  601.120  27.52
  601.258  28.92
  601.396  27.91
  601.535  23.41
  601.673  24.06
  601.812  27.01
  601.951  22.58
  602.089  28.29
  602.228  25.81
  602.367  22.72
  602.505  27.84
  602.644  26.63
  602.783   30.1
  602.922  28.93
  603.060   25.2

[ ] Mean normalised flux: 0.97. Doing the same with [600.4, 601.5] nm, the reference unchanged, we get 1.02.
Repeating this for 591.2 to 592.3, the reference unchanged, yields 0.98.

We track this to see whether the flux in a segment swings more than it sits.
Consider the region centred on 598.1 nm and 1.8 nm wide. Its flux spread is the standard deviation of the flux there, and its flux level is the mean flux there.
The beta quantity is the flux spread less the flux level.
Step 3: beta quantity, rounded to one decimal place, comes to -25.1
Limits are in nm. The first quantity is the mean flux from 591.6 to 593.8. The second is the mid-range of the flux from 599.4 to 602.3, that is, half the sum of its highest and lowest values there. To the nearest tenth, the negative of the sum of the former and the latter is -52.3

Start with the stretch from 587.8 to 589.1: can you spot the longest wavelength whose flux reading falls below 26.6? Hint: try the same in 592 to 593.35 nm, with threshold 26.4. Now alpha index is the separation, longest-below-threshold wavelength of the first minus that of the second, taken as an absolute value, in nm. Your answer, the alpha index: 4.22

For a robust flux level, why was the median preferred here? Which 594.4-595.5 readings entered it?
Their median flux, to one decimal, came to 25.4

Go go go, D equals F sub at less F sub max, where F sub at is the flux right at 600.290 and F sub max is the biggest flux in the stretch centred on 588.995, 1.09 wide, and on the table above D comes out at -3.9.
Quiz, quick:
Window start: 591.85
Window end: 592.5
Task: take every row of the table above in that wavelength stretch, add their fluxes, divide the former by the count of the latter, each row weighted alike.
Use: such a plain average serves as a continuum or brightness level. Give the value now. 26.5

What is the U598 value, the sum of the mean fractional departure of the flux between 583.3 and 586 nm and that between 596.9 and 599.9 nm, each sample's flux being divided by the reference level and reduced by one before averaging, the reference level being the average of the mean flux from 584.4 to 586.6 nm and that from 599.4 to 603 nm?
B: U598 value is 0.027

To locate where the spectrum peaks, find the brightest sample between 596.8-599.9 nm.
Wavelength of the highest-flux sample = 599.185 nm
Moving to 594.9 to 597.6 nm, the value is 596.569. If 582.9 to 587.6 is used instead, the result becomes 585.950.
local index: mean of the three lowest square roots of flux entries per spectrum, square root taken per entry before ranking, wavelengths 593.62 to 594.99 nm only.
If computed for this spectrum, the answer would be 4.96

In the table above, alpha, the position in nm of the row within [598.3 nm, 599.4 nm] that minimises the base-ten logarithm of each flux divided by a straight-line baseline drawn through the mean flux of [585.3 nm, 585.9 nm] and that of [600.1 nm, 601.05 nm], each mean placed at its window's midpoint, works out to 599.323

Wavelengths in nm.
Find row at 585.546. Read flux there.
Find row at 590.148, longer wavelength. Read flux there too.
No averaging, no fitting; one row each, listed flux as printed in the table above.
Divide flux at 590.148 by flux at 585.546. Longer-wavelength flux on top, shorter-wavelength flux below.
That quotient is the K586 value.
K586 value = 1.00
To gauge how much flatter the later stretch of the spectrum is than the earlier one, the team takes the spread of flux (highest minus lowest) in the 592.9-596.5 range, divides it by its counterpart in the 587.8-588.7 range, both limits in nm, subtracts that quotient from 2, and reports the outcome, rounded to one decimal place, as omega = 1.1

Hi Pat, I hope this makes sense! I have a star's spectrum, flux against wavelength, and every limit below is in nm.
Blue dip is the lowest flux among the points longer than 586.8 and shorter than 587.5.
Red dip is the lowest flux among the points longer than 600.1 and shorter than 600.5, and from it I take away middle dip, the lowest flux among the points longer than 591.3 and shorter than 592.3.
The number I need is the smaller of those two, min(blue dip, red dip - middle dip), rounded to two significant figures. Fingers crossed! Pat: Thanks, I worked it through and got -1.4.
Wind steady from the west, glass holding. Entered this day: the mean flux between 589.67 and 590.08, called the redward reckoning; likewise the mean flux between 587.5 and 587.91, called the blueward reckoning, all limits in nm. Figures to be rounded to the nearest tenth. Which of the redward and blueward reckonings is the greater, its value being 26.2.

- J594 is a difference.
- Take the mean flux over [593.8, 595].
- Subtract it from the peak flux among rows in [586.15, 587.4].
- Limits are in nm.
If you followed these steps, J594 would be 1.6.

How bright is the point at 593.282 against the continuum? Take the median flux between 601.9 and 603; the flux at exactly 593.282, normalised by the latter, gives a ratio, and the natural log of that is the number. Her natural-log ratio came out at -0.03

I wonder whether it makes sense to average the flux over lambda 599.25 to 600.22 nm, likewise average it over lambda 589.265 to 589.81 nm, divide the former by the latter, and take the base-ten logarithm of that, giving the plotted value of 0.119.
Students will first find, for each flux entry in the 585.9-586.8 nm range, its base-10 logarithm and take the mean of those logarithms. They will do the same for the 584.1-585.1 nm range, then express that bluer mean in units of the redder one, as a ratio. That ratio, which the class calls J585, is 1.01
